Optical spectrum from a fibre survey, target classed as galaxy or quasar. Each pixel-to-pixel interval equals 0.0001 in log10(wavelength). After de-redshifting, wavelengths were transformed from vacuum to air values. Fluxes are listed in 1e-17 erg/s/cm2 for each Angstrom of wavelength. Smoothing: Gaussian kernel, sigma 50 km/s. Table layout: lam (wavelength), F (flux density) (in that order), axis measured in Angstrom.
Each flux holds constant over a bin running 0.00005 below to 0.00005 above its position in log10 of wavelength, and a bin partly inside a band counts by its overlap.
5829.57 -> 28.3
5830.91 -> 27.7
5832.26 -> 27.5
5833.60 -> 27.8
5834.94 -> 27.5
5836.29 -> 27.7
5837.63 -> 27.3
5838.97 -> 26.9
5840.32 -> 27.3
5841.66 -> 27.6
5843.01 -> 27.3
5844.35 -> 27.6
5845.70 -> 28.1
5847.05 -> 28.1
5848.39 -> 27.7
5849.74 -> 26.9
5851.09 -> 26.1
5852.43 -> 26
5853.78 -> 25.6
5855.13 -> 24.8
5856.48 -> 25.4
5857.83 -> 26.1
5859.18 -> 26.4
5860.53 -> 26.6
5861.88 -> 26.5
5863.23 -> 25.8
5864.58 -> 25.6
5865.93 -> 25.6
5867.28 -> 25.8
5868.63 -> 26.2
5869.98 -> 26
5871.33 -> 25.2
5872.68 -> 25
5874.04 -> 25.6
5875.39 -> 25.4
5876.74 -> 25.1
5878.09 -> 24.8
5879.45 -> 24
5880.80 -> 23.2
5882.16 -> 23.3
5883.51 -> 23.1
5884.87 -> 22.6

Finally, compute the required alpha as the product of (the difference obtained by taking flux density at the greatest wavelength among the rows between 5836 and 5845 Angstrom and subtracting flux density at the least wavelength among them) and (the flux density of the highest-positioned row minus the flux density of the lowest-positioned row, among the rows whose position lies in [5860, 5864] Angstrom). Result 0.08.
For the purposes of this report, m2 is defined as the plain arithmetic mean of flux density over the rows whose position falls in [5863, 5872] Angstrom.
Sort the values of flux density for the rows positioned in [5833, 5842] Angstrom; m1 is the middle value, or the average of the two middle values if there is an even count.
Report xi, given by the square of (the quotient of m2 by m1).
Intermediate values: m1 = 27.5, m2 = 25.7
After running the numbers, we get 0.88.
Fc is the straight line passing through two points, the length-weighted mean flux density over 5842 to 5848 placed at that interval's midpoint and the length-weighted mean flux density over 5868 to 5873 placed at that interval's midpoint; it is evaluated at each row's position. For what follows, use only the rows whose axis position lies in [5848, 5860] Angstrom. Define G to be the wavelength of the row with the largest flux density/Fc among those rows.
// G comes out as 5848.39 Angstrom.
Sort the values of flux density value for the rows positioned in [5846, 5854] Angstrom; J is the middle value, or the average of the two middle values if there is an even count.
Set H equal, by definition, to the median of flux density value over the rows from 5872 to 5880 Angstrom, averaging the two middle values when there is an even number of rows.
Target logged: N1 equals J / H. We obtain 1.06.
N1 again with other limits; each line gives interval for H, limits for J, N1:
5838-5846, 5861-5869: 0.94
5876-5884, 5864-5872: 1.09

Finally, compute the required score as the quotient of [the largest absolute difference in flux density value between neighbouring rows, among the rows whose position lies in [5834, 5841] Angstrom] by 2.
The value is 0.20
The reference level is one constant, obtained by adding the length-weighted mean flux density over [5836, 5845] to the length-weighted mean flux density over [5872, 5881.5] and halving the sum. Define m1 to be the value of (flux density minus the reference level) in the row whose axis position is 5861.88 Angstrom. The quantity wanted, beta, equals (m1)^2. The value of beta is 0.2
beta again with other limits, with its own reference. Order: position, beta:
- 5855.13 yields 1.6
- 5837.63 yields 1.5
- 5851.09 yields 0.0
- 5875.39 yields 0.4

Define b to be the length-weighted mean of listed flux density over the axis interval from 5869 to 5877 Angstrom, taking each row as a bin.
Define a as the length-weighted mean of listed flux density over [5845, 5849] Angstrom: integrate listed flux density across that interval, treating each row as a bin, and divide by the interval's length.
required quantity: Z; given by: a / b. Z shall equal 1.10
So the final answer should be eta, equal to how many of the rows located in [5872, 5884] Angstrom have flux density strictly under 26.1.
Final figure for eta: 9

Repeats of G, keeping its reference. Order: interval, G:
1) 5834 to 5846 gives 5845.70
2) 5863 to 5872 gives 5868.63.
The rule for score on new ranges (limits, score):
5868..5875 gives 0.40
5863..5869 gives 0.20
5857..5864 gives 0.35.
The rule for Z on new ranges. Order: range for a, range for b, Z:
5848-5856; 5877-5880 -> 1.07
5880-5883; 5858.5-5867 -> 0.89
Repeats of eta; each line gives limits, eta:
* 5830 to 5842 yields 0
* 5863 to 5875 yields 8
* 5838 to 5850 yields 0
